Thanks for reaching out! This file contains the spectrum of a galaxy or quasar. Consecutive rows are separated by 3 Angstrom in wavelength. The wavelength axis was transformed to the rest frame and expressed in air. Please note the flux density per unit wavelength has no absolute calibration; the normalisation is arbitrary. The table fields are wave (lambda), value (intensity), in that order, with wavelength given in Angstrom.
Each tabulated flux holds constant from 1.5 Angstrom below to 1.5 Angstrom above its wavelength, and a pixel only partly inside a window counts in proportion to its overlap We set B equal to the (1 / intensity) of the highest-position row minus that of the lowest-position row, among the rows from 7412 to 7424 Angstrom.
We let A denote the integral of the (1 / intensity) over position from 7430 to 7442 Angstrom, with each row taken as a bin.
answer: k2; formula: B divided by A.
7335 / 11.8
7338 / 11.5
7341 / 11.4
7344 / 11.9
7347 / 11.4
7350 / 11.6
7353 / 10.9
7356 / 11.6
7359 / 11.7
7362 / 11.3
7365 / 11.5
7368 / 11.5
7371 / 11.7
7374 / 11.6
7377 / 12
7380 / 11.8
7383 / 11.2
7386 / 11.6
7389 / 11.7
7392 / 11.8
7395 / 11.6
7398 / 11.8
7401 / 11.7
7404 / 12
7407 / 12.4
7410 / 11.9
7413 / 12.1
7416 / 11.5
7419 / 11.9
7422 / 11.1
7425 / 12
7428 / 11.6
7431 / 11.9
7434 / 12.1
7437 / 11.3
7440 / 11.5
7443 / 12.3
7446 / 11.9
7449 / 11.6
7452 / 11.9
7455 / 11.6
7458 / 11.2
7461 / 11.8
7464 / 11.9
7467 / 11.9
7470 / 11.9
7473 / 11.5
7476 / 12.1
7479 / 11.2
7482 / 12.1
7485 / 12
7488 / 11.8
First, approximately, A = 1.03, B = 0.007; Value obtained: 0.007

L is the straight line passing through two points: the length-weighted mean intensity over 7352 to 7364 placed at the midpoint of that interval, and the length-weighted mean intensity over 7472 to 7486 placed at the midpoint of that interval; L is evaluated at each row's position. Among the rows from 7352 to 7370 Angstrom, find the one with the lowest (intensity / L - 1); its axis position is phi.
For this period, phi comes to 7353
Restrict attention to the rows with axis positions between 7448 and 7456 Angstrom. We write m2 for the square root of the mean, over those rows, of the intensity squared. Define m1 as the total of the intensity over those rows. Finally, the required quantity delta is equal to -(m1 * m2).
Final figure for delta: -411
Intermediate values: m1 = 35.1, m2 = 11.7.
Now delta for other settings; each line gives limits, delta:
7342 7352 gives -406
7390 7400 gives -413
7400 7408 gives -435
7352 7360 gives -390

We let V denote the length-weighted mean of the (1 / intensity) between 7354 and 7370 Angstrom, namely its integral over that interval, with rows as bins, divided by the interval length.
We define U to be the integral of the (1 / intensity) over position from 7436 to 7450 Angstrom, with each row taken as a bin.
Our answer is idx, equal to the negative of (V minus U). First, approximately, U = 1.19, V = 0.0869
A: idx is 1.11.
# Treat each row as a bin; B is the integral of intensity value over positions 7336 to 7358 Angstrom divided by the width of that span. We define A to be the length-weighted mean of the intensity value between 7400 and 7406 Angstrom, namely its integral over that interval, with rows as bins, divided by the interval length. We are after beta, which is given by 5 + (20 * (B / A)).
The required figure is 24.3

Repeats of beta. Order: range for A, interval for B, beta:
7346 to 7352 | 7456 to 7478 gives 25.5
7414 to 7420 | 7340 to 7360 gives 24.6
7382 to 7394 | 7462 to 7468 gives 25.5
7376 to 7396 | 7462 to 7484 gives 25.2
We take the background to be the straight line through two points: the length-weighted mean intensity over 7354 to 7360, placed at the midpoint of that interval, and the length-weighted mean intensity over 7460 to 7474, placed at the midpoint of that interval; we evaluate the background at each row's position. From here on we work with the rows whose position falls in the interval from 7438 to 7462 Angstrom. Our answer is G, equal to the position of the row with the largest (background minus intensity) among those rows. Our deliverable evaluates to 7458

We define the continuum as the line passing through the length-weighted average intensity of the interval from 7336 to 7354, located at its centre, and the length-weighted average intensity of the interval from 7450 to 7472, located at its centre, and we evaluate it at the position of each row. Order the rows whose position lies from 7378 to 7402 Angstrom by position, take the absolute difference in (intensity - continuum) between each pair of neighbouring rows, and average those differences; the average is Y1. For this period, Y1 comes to 0.24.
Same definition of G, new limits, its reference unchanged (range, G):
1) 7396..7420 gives 7416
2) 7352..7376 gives 7353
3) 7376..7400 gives 7383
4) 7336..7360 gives 7353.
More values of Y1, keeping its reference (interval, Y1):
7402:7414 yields 0.36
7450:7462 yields 0.44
